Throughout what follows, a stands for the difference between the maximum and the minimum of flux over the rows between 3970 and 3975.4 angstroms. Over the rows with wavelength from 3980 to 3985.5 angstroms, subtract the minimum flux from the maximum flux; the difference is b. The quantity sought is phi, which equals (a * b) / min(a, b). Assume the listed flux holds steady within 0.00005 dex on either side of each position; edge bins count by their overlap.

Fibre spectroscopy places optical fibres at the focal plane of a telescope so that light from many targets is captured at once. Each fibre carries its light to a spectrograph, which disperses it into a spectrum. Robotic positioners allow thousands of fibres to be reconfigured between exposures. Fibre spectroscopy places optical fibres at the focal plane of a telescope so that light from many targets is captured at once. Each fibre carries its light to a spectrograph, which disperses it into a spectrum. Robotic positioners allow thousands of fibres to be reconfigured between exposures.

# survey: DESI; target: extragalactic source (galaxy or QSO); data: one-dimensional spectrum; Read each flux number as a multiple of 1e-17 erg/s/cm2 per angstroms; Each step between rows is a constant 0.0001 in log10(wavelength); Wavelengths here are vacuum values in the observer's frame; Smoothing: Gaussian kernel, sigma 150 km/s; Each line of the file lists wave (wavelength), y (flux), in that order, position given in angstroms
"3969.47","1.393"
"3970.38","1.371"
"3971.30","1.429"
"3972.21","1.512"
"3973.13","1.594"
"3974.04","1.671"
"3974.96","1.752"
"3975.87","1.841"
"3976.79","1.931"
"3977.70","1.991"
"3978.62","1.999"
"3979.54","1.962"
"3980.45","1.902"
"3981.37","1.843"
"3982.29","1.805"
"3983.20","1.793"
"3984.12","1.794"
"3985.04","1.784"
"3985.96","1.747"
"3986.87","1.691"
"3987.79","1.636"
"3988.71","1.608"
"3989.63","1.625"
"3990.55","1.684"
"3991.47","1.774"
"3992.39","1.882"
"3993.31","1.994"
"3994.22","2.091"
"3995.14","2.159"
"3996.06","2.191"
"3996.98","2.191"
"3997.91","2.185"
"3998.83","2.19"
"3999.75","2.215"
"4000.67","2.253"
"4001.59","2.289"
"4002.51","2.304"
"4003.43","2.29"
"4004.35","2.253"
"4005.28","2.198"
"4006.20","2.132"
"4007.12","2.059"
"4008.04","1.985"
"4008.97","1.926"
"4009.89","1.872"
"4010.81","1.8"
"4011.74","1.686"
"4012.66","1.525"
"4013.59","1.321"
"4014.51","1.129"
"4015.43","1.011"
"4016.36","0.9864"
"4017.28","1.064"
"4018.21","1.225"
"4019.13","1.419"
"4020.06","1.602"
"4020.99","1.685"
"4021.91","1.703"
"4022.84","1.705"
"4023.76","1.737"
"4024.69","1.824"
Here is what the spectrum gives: 0.38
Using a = 0.38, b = 0.12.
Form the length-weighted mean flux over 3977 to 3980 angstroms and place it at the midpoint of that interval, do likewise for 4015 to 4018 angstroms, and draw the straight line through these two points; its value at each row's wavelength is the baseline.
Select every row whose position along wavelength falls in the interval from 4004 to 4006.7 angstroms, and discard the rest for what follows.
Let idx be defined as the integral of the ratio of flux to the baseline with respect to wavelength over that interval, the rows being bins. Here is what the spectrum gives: 4.5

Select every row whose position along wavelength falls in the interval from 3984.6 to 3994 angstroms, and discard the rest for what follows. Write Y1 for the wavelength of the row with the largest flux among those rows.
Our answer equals 3993.31 angstroms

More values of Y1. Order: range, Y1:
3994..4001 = 4000.67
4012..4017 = 4012.66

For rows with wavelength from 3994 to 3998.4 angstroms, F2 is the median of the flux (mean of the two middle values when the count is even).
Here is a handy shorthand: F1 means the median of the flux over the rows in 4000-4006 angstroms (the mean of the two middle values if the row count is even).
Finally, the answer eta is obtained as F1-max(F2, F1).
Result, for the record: 0.00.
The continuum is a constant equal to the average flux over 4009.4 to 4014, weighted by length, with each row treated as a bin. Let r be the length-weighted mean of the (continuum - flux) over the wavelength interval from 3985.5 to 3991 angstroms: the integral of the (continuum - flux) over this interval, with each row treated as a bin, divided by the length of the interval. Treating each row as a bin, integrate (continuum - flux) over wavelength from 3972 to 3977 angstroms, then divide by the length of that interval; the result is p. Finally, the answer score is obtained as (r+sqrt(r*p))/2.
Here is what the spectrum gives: 0.009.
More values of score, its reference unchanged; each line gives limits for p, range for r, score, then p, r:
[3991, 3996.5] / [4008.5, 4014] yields 0.042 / -0.37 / 0.0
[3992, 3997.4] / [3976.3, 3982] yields 0.034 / -0.44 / -0.3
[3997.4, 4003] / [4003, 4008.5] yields 0.021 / -0.59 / -0.5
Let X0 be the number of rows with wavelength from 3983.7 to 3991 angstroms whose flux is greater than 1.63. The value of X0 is 6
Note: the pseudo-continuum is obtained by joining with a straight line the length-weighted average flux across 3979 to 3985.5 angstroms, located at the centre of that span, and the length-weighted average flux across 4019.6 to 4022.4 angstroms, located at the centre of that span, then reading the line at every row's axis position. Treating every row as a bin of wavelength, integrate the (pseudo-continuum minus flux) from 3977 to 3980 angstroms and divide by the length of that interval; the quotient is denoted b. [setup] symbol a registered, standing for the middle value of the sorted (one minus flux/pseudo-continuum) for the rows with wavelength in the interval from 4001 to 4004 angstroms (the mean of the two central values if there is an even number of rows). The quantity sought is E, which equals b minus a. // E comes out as 0.19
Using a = -0.31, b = -0.12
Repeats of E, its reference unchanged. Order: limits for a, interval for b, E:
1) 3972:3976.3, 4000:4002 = -0.62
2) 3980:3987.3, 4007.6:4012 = -0.17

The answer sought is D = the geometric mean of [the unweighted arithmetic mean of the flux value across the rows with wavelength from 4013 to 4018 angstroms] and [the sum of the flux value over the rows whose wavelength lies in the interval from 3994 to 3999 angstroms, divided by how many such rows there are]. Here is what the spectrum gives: 1.5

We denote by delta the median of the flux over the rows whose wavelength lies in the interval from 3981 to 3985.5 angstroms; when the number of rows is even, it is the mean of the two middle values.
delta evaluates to 1.8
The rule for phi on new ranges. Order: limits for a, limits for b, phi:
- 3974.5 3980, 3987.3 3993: 0.27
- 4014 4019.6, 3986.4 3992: 0.43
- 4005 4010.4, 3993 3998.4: 0.33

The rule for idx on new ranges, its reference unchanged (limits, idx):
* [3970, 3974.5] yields 3.2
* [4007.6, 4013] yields 8.2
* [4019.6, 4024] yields 8.2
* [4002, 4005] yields 5.0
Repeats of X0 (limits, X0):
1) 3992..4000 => 9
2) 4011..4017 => 1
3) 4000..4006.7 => 7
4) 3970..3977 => 4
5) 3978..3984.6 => 7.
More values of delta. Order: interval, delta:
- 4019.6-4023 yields 1.7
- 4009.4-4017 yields 1.4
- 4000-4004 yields 2.3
